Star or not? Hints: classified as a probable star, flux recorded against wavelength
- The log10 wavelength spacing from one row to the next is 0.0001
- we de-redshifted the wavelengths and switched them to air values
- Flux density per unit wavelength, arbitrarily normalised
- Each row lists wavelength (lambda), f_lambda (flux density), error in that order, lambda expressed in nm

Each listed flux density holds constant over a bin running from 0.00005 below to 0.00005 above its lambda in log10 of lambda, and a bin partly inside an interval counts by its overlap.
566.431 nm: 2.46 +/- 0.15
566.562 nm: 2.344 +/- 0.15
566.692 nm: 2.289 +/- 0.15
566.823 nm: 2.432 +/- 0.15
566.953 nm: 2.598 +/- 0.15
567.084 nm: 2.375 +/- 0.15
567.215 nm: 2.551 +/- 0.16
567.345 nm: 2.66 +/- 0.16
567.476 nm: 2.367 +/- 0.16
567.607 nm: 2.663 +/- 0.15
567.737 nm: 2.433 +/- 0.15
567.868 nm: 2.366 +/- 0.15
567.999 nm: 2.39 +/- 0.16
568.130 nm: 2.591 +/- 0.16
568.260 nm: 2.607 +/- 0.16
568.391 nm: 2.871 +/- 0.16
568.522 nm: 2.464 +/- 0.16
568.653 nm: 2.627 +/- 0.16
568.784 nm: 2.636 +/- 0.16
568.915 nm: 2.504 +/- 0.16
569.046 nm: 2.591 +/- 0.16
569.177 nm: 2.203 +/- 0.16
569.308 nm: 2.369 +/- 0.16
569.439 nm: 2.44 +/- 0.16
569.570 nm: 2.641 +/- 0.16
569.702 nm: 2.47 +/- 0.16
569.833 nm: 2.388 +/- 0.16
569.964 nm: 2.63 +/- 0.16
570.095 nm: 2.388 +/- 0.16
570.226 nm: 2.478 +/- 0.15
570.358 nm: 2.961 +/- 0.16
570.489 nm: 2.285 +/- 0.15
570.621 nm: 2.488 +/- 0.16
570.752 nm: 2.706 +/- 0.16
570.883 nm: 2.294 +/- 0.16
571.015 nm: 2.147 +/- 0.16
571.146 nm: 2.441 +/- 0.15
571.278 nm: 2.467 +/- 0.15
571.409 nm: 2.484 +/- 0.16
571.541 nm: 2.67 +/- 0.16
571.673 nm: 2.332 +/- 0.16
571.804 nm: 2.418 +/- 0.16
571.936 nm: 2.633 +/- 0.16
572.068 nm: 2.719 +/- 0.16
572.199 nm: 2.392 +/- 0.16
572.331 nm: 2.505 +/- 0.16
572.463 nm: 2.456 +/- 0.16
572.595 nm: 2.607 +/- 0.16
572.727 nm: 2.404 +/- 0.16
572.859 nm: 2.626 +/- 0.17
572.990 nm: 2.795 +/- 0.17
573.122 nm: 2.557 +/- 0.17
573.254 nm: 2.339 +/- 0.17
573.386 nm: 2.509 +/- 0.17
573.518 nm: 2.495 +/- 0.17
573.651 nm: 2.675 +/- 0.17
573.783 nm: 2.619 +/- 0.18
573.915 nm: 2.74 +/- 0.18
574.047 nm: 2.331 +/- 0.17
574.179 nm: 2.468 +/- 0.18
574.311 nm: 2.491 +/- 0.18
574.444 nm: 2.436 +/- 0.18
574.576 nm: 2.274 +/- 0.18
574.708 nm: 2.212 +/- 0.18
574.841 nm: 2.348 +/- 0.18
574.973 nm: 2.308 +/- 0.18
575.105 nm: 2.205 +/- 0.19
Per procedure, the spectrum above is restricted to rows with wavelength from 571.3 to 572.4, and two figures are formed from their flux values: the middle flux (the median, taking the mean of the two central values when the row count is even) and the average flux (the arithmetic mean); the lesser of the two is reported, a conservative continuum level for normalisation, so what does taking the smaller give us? 2.49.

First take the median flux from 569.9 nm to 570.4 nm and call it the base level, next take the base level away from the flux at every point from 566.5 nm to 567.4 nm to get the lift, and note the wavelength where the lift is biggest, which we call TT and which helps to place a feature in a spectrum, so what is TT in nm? 567.345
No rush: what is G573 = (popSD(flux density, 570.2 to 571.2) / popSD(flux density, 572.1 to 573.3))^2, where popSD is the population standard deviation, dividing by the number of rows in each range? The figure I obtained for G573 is 3.2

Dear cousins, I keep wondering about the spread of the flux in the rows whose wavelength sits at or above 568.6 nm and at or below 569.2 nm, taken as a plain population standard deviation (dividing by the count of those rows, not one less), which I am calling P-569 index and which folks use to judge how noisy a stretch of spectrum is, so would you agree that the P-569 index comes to 0.161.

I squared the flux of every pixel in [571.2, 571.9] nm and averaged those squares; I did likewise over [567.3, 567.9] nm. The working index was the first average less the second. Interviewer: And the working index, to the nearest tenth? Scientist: -0.1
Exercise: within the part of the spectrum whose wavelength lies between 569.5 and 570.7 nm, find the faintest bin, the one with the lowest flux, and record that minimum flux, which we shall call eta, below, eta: 2.285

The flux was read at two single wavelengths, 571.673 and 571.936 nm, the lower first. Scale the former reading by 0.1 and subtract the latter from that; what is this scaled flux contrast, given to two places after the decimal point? -2.40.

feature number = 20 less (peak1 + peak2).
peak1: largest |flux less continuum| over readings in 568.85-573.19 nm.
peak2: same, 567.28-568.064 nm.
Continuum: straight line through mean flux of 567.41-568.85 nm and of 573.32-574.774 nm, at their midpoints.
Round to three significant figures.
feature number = 19.4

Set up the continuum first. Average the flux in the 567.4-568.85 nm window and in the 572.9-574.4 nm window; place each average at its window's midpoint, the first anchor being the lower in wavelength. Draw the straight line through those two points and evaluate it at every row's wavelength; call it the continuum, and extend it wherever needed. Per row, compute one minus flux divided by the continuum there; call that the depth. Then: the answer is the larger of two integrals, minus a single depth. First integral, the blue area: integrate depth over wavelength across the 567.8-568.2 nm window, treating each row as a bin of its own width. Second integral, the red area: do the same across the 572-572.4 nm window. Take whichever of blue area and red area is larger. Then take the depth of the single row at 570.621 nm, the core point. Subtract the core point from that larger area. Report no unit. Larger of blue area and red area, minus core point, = -0.01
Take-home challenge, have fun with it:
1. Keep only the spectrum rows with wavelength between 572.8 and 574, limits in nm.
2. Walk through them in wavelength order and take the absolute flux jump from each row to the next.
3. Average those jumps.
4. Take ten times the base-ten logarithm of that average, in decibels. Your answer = -8.4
